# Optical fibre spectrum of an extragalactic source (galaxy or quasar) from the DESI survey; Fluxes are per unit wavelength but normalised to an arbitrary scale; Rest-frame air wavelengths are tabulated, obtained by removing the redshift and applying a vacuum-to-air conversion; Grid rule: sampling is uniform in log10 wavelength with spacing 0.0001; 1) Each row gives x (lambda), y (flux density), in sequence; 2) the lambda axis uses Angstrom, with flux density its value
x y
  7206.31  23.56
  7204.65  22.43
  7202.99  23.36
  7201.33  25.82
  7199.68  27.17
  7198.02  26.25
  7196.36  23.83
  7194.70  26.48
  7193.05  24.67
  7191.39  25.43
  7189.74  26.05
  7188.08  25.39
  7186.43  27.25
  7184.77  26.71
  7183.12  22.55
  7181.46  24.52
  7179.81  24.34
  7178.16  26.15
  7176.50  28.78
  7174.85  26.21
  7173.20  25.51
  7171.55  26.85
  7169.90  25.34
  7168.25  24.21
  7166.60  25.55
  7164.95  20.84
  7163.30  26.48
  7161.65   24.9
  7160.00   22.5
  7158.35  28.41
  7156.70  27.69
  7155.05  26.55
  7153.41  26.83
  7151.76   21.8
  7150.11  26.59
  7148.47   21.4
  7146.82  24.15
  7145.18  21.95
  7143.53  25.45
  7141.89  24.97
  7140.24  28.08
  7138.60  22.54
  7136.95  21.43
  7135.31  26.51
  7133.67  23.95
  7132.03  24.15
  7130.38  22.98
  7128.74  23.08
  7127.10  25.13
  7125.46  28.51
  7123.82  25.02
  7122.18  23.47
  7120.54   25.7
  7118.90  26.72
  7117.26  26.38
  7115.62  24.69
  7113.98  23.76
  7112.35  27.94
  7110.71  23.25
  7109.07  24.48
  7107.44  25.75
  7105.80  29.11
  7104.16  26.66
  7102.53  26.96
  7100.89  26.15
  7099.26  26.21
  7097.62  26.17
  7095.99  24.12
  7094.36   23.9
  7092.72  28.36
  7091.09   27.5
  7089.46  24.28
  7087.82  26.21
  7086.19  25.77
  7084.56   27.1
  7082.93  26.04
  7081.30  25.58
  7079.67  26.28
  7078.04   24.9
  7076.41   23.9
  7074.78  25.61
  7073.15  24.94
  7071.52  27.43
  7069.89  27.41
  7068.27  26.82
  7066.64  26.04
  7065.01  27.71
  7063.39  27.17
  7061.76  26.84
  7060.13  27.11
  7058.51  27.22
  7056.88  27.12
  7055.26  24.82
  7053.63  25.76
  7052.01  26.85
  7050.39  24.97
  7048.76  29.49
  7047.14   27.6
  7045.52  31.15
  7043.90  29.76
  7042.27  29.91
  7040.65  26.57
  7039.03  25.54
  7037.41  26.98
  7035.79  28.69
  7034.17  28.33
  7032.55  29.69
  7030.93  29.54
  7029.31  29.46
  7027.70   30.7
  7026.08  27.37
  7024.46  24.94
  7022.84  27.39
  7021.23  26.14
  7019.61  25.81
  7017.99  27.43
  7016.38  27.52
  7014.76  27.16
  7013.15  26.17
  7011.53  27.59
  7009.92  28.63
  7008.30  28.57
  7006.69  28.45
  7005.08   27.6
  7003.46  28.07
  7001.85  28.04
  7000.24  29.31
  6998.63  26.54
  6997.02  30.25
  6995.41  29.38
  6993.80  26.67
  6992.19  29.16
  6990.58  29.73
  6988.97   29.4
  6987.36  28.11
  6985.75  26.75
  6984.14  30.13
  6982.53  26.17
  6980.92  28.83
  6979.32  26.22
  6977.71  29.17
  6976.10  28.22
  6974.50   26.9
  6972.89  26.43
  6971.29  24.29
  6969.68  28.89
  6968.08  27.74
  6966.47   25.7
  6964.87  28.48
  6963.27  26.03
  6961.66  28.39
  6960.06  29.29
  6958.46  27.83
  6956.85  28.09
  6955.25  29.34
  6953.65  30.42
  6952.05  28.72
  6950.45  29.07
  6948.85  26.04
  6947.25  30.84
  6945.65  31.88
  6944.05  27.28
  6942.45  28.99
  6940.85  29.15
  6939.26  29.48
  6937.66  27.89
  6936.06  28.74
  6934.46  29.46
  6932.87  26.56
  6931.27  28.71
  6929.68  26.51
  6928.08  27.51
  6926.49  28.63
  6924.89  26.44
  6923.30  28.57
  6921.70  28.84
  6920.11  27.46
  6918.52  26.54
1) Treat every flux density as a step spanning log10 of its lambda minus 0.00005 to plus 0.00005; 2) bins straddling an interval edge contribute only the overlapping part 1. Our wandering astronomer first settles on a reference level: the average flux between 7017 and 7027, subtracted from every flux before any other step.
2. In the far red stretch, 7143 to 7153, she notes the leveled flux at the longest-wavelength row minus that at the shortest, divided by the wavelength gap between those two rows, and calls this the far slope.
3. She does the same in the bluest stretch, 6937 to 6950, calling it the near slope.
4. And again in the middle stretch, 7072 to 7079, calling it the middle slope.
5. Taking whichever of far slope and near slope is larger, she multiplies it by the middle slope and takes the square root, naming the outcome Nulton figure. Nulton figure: 0.037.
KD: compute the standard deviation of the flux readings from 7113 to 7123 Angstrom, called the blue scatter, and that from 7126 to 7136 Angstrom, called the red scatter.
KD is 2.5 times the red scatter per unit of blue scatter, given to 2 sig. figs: 2.5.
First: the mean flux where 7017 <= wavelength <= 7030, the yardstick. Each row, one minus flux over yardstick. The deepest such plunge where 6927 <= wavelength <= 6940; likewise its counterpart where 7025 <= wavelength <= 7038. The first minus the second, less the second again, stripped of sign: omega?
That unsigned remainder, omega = 0.00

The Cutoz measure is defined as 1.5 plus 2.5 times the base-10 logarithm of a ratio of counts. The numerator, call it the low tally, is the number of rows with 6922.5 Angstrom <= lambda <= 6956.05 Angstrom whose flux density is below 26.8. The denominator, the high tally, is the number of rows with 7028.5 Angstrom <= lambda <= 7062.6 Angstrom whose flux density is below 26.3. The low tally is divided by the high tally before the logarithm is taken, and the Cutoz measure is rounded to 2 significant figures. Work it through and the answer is 1.5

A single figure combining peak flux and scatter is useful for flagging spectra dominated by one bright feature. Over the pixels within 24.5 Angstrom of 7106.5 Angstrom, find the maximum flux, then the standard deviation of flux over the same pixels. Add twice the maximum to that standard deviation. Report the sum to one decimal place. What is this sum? 59.9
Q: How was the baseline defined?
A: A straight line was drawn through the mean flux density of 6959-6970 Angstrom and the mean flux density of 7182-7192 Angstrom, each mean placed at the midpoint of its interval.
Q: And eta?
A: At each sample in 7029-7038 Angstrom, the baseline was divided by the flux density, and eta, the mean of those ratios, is 0.94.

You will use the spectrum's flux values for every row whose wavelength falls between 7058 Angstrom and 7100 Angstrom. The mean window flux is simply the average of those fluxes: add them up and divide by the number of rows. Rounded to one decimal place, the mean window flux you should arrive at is 26.2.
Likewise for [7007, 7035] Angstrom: 27.8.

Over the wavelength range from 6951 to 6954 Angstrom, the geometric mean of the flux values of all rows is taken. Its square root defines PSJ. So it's 5.44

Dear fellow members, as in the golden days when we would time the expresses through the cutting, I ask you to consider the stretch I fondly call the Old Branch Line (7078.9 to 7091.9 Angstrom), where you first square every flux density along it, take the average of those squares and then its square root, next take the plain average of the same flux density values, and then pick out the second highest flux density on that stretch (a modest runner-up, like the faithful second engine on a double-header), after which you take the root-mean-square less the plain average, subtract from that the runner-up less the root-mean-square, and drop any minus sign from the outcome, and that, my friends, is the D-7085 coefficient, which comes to 0.97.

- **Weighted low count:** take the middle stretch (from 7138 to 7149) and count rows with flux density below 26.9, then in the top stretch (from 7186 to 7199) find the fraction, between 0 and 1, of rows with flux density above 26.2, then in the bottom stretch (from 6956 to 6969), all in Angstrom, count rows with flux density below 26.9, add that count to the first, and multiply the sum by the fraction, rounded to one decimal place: 3.0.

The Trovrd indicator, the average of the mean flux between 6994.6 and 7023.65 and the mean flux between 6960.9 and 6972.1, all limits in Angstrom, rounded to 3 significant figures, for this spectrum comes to 27.4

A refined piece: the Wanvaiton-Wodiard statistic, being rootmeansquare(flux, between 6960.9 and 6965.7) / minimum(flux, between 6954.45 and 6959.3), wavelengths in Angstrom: 0.99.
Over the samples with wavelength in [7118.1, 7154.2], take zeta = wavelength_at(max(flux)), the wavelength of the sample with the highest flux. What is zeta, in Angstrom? 7125.46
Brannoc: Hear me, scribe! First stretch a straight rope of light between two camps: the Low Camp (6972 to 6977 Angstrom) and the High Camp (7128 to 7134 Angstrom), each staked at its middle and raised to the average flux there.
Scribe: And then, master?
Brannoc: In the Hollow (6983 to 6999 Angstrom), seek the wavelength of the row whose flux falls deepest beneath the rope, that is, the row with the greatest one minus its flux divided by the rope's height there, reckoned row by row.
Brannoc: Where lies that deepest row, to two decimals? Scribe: 6985.75 Angstrom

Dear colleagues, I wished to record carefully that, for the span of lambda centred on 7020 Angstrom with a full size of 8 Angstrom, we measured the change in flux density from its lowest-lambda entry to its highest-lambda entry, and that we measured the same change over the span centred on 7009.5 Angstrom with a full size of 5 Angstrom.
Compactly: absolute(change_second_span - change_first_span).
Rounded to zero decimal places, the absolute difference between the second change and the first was 1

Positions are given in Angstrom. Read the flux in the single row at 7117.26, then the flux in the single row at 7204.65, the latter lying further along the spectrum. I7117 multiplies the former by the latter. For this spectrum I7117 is 592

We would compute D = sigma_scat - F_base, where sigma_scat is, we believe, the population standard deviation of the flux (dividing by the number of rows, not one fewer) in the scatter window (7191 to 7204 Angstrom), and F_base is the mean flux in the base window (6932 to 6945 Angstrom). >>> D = -27.2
